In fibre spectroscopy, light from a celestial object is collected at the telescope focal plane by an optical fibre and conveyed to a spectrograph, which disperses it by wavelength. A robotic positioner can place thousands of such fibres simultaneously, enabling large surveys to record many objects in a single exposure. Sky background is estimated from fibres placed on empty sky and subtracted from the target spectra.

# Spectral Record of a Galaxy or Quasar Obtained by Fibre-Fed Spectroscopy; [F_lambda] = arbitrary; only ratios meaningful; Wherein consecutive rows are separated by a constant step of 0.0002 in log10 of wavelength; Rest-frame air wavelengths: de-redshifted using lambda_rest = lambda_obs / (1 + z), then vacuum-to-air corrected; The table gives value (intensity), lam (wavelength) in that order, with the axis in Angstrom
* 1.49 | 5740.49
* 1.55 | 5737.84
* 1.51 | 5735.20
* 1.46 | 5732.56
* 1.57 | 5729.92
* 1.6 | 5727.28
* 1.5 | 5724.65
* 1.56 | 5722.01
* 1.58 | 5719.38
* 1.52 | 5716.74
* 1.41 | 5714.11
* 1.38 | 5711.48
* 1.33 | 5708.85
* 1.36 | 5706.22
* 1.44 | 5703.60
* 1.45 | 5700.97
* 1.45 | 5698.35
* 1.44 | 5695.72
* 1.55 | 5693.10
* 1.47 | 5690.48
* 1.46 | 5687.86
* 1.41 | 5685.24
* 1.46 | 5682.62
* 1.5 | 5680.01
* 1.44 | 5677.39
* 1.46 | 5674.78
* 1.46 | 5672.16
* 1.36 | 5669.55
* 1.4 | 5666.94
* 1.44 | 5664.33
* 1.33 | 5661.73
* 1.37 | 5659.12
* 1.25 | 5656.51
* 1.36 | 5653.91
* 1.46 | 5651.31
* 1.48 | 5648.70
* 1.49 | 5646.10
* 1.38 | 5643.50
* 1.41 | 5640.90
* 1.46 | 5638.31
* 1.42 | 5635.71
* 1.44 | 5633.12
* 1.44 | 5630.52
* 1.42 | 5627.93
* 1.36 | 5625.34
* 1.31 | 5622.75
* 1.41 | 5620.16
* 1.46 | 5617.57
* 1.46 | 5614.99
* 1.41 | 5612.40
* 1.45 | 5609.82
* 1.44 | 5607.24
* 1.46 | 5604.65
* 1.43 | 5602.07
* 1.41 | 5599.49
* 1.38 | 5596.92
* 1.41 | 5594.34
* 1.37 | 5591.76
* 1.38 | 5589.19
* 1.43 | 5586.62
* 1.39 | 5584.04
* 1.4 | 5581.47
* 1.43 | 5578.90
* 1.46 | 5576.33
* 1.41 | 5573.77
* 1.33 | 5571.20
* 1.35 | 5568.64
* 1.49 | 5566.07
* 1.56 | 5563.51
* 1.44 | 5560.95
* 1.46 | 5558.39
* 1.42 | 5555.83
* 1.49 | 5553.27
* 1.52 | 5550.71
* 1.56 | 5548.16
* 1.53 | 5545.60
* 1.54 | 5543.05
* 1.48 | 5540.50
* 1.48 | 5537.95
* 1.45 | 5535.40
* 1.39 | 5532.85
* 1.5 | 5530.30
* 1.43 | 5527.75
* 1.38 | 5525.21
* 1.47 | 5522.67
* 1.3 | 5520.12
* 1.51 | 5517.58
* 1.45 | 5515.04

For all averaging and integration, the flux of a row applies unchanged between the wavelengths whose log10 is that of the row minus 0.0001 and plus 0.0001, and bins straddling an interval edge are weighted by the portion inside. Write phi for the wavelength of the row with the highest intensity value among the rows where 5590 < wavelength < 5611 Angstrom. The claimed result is 5604.65 Angstrom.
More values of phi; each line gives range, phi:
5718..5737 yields 5727.28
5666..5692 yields 5680.01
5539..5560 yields 5548.16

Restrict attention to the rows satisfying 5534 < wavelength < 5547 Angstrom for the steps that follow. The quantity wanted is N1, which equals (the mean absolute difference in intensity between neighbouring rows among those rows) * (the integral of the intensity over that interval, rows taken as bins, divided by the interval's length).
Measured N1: 0.04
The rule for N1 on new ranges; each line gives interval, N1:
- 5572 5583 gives 0.05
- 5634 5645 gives 0.06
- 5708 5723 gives 0.08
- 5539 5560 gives 0.06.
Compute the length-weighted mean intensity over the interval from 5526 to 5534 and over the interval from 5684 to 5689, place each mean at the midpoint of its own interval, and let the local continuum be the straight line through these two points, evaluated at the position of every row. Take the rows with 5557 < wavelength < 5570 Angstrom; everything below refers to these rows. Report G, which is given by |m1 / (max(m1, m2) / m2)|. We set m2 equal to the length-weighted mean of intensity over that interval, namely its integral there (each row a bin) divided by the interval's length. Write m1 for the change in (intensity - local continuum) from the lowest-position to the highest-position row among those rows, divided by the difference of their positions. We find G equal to 0.011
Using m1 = -0.011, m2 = 1.46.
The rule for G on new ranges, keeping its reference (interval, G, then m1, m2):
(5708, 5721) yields 0.024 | 0.024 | 1.45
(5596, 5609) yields 0.006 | 0.006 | 1.43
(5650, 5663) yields 0.012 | -0.012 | 1.35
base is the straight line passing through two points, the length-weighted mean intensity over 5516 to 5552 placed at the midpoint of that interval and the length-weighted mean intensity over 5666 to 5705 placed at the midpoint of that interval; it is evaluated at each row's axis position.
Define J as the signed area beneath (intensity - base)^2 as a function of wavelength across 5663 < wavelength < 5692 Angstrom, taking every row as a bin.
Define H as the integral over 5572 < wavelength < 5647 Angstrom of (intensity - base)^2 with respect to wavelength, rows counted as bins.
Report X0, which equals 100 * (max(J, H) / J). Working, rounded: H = 0.24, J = 0.05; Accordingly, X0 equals 527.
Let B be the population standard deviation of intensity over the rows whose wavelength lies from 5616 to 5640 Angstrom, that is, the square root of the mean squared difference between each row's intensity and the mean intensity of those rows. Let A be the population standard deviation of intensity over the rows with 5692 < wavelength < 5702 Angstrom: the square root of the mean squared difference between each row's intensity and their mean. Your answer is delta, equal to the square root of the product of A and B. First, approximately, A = 0.045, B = 0.046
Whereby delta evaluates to 0.046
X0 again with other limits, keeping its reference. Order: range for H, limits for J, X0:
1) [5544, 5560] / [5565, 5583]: 100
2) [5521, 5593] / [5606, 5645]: 241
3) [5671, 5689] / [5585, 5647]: 100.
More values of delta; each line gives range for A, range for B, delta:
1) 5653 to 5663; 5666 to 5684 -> 0.045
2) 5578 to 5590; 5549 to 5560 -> 0.028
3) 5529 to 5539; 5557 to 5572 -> 0.057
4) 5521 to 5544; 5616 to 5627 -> 0.052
